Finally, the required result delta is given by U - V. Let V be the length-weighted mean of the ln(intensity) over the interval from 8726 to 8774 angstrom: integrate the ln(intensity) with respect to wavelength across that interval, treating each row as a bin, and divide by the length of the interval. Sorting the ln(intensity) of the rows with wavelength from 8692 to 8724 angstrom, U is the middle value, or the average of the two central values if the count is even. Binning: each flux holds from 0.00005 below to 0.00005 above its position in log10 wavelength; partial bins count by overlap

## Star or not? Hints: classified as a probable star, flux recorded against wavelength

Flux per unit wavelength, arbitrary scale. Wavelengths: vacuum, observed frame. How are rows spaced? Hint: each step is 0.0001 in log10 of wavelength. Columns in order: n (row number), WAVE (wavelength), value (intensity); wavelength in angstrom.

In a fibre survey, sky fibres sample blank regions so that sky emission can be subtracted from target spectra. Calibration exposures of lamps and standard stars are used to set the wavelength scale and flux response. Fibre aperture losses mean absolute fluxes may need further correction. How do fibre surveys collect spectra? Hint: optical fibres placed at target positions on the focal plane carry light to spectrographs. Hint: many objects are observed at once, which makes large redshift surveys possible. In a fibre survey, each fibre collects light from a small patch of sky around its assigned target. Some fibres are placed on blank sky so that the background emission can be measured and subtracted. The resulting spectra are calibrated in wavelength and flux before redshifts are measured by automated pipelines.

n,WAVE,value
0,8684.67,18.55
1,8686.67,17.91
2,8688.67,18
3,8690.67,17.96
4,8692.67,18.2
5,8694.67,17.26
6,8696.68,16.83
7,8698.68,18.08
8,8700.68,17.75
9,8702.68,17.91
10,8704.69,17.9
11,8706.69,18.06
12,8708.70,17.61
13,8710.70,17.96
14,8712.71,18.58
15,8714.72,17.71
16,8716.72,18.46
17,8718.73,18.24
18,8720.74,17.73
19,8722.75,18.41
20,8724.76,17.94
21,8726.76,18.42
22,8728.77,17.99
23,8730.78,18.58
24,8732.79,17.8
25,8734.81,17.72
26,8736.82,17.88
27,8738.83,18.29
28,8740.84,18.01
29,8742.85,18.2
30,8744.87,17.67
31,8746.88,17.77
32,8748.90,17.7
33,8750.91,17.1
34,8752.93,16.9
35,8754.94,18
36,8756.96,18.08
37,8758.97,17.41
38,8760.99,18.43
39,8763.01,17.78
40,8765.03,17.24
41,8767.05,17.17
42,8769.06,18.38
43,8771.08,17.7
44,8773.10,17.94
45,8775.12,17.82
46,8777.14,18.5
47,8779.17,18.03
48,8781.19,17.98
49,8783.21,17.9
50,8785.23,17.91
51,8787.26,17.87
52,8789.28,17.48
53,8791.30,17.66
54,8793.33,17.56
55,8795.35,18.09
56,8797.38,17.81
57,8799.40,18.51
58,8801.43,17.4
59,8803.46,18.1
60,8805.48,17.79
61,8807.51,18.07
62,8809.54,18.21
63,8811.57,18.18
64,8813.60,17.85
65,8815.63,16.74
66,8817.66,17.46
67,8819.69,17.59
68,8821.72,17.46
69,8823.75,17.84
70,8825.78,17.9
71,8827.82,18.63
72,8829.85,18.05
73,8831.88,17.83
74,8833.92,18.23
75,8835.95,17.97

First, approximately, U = 2.89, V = 2.88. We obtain 0.006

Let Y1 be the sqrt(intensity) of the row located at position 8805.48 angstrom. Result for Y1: 4.218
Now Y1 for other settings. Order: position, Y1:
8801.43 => 4.171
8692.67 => 4.266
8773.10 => 4.236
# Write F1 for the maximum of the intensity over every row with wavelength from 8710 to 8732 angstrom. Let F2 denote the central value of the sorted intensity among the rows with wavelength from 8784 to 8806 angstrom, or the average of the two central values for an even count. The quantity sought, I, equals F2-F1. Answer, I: -0.8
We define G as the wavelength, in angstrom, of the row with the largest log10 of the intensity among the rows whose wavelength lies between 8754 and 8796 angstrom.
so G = 8777.14 angstrom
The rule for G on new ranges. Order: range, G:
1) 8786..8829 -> 8827.82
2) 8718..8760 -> 8730.78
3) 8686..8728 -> 8712.71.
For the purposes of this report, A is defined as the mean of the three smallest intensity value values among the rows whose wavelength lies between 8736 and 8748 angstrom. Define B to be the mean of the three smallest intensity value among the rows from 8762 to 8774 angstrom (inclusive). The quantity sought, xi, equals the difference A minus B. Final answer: 0.4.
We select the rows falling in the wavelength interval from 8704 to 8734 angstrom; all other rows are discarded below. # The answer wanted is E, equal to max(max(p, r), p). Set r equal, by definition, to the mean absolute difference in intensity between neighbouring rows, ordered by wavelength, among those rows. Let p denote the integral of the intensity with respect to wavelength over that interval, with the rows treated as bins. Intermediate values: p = 543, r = 0.53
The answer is 543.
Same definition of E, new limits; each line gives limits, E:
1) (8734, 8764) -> 534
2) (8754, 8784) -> 537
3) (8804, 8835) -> 554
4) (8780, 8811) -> 555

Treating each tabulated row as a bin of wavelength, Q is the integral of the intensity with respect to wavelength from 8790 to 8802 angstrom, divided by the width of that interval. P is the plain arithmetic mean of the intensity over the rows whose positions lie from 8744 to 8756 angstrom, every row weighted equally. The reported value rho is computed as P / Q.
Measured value 0.98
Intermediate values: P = 17.5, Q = 17.8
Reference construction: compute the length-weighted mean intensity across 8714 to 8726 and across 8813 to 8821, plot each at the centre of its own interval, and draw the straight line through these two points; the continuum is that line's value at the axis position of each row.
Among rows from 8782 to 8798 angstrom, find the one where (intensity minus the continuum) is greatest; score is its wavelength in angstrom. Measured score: 8795.35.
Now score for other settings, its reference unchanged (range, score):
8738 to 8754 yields 8738.83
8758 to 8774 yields 8769.06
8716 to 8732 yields 8730.78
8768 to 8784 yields 8777.14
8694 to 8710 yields 8706.69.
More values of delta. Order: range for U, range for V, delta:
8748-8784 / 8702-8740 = -0.011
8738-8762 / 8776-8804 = -0.001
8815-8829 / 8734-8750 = -0.018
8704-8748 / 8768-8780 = -0.005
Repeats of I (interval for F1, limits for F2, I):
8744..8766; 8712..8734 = -0.2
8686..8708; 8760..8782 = -0.3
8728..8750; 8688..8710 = -0.7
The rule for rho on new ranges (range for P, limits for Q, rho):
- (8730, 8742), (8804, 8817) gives 1.01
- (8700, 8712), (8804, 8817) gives 1.00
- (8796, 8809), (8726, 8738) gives 0.99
